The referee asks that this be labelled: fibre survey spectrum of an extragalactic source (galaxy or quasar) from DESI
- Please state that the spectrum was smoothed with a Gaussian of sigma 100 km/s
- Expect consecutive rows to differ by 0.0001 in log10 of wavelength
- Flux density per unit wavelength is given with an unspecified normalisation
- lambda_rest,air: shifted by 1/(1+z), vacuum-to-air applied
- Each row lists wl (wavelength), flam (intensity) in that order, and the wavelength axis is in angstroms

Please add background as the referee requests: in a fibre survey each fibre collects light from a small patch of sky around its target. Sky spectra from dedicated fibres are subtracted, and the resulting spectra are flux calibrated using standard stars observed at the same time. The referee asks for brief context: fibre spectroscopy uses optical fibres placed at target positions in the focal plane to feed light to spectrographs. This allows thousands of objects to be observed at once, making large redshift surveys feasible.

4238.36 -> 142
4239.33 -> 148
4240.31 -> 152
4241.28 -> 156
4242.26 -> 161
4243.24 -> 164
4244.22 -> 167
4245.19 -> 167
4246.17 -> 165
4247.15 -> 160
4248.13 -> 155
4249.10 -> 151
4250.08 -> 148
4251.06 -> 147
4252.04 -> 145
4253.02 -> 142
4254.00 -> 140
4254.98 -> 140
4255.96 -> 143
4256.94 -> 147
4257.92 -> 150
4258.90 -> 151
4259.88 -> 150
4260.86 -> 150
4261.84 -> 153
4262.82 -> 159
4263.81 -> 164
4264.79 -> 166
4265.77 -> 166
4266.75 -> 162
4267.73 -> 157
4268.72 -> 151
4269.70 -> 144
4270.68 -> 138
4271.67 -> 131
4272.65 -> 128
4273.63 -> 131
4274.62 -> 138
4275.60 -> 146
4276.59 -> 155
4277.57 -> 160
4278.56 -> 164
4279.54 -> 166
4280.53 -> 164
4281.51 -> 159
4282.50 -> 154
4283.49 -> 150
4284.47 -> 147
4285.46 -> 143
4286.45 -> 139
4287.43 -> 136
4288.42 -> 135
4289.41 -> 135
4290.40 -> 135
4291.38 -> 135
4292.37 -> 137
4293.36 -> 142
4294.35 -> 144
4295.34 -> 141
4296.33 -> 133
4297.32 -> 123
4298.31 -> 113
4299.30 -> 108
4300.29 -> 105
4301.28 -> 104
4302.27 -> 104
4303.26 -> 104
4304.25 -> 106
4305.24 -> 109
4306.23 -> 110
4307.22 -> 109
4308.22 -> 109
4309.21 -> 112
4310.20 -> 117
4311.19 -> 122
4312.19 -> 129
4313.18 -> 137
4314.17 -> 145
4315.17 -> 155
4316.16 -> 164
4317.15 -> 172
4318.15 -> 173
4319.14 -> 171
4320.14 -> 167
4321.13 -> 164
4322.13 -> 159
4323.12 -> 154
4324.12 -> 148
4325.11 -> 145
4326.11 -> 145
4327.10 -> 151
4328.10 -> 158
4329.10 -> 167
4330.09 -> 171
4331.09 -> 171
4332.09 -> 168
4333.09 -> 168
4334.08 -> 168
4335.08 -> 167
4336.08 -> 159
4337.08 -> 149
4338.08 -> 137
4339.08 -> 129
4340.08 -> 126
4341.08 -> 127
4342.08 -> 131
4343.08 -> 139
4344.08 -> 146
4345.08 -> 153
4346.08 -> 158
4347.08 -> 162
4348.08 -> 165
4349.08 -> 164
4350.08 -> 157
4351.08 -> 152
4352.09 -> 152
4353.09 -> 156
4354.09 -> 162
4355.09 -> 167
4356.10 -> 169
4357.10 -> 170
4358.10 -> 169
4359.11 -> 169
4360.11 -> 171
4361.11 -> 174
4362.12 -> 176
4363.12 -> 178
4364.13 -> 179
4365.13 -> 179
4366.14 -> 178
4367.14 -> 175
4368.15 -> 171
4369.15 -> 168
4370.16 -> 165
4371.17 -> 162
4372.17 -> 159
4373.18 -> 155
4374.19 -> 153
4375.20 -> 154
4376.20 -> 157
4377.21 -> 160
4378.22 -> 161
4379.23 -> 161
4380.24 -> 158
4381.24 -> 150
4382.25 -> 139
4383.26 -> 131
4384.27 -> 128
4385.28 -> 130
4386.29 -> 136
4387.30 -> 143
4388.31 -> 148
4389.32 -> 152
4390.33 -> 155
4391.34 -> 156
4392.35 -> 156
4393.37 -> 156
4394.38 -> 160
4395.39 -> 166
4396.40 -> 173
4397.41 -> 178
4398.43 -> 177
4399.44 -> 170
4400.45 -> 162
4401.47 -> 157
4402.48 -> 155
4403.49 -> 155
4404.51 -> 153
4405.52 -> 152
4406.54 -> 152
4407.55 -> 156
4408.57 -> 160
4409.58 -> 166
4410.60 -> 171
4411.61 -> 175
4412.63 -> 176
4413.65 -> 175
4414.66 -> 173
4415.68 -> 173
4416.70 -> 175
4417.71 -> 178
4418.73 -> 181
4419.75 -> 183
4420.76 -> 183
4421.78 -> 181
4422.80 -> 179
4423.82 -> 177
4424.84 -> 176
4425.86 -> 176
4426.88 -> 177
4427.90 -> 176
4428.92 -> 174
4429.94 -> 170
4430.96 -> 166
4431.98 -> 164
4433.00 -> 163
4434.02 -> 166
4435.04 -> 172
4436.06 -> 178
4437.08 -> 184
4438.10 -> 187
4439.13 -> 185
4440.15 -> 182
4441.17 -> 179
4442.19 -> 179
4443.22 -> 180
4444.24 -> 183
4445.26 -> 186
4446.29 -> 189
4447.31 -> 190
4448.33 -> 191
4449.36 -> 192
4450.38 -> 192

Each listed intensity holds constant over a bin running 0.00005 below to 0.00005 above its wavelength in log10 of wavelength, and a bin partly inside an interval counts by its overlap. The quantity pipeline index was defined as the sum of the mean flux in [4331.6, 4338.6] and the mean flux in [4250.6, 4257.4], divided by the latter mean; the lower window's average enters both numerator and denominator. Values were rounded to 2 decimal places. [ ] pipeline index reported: 2.11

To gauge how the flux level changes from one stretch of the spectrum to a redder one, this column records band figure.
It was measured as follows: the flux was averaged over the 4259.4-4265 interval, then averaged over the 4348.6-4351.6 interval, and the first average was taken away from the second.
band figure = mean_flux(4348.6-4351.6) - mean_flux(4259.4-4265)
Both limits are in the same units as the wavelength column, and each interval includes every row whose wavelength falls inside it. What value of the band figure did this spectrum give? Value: 1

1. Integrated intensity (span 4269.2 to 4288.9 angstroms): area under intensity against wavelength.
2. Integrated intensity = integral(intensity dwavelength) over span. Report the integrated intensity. 2885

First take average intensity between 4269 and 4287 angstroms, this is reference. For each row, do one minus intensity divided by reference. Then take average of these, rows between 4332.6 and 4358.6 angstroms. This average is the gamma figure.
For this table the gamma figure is -0.04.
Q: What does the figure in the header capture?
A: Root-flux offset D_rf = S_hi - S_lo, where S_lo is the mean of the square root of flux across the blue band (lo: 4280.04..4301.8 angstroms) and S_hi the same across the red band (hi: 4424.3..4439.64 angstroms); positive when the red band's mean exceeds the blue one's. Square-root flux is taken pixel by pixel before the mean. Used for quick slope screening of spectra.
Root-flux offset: 1.58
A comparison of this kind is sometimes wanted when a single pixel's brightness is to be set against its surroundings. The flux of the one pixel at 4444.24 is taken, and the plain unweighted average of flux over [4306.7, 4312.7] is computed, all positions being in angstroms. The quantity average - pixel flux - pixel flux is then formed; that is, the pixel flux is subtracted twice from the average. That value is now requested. -250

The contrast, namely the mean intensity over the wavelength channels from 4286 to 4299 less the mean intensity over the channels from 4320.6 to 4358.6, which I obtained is -21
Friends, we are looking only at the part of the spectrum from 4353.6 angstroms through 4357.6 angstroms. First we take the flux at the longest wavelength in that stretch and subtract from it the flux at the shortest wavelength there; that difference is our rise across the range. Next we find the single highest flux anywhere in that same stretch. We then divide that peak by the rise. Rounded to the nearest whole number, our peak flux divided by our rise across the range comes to 21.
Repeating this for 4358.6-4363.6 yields 20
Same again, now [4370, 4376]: -15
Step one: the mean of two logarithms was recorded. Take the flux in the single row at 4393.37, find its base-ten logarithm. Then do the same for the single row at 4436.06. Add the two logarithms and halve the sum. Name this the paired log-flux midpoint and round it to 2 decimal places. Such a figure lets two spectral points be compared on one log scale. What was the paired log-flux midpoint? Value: 2.22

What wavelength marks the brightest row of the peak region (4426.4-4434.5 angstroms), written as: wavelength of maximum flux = 4426.88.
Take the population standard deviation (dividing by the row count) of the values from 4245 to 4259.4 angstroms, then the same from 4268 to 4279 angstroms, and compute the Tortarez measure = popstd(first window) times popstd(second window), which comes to 95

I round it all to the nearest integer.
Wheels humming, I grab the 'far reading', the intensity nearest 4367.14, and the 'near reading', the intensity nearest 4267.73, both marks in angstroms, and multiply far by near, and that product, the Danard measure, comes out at 27475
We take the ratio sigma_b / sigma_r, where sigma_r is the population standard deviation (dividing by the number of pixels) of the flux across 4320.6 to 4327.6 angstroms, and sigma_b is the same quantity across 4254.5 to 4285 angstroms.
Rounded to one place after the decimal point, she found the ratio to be 1.6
